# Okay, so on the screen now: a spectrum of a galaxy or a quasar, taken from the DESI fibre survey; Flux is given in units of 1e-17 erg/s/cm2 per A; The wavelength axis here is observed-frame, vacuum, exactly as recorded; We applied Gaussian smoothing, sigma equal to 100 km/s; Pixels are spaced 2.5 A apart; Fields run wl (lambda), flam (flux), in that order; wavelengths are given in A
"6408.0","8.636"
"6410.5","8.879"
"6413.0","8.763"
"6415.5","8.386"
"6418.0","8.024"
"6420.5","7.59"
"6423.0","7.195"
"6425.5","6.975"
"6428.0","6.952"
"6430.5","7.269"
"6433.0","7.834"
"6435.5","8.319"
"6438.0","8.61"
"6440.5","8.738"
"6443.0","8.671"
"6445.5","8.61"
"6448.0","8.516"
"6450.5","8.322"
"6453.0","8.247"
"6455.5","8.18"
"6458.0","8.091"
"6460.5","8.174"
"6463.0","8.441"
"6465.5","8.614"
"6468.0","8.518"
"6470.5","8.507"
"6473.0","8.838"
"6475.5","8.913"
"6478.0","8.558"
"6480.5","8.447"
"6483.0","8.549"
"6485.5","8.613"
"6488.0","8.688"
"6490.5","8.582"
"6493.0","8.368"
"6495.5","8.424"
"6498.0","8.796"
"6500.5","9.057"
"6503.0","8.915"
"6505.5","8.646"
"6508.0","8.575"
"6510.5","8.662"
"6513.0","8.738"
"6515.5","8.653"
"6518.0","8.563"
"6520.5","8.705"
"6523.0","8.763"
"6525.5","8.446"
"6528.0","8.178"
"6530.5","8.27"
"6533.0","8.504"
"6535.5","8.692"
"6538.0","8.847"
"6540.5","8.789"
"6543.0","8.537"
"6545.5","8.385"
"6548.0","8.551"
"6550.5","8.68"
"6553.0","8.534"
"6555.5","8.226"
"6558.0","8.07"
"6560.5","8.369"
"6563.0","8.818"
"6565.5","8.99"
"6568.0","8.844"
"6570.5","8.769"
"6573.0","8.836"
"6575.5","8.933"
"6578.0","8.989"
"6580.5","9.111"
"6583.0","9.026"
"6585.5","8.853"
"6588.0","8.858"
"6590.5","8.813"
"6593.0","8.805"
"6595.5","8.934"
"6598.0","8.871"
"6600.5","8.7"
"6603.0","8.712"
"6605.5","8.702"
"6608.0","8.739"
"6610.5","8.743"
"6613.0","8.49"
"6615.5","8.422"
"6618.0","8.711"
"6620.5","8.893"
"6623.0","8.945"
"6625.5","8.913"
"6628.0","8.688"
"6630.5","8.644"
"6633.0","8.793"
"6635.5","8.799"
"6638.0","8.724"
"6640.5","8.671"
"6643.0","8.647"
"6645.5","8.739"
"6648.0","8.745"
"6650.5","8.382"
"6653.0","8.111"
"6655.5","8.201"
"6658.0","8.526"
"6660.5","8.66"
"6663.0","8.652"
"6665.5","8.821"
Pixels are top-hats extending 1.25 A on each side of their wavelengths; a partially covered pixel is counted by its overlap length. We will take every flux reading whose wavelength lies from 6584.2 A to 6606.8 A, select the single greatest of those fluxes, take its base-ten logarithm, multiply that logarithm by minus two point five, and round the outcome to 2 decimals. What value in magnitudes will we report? -2.38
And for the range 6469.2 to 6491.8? -2.38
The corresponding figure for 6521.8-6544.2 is -2.37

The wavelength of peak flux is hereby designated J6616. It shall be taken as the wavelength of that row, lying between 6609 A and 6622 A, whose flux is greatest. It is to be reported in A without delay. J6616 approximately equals 6620.5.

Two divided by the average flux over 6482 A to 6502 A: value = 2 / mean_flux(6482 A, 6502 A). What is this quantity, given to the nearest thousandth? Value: 0.232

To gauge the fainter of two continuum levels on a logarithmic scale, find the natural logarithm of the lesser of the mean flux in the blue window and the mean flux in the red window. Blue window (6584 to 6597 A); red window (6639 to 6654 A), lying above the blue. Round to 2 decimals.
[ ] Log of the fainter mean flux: 2.15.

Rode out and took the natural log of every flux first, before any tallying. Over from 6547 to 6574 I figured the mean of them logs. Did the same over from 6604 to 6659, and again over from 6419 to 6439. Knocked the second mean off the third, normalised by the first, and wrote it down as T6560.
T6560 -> -0.062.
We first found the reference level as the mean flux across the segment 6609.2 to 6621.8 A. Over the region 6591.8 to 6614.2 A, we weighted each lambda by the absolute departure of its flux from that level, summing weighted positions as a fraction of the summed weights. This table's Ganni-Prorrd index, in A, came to 6601.3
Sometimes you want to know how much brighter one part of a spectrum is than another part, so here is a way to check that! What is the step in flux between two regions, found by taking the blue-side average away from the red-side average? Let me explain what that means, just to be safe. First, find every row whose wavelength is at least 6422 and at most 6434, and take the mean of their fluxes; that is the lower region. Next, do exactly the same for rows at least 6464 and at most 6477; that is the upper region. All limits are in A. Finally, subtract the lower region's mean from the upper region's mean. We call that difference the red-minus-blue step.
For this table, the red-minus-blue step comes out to 1.4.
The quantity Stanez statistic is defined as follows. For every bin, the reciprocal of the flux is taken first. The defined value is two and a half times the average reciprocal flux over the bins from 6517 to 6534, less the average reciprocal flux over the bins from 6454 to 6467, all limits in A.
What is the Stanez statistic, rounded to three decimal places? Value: 0.174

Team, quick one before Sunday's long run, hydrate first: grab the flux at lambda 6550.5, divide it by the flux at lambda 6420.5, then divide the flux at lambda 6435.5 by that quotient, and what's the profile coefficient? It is 7.3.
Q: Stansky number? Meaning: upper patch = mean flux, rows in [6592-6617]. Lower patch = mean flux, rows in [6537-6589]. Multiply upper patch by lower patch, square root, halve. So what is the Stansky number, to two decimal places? 4.36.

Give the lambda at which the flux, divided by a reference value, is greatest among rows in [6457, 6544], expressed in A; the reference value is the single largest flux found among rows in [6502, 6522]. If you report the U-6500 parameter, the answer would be 6500.5 A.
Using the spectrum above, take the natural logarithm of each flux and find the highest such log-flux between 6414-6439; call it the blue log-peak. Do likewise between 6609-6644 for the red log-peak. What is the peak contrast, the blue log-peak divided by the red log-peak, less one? -0.017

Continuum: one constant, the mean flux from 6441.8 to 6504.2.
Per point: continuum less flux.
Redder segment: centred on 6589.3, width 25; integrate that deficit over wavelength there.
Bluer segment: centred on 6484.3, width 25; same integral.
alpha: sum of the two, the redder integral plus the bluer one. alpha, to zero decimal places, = -10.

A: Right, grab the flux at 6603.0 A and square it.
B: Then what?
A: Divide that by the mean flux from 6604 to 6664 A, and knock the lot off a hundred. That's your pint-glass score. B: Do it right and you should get 91.22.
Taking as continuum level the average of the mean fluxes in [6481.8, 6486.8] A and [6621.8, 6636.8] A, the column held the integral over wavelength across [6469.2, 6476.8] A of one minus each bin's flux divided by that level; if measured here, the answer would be -0.05 A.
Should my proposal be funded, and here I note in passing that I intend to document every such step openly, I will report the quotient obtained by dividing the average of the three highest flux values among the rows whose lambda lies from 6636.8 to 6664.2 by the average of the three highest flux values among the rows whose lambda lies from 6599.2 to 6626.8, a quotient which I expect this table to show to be 0.98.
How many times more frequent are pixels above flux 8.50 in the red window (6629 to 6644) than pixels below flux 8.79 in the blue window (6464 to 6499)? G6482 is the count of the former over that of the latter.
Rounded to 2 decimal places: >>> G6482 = 0.55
